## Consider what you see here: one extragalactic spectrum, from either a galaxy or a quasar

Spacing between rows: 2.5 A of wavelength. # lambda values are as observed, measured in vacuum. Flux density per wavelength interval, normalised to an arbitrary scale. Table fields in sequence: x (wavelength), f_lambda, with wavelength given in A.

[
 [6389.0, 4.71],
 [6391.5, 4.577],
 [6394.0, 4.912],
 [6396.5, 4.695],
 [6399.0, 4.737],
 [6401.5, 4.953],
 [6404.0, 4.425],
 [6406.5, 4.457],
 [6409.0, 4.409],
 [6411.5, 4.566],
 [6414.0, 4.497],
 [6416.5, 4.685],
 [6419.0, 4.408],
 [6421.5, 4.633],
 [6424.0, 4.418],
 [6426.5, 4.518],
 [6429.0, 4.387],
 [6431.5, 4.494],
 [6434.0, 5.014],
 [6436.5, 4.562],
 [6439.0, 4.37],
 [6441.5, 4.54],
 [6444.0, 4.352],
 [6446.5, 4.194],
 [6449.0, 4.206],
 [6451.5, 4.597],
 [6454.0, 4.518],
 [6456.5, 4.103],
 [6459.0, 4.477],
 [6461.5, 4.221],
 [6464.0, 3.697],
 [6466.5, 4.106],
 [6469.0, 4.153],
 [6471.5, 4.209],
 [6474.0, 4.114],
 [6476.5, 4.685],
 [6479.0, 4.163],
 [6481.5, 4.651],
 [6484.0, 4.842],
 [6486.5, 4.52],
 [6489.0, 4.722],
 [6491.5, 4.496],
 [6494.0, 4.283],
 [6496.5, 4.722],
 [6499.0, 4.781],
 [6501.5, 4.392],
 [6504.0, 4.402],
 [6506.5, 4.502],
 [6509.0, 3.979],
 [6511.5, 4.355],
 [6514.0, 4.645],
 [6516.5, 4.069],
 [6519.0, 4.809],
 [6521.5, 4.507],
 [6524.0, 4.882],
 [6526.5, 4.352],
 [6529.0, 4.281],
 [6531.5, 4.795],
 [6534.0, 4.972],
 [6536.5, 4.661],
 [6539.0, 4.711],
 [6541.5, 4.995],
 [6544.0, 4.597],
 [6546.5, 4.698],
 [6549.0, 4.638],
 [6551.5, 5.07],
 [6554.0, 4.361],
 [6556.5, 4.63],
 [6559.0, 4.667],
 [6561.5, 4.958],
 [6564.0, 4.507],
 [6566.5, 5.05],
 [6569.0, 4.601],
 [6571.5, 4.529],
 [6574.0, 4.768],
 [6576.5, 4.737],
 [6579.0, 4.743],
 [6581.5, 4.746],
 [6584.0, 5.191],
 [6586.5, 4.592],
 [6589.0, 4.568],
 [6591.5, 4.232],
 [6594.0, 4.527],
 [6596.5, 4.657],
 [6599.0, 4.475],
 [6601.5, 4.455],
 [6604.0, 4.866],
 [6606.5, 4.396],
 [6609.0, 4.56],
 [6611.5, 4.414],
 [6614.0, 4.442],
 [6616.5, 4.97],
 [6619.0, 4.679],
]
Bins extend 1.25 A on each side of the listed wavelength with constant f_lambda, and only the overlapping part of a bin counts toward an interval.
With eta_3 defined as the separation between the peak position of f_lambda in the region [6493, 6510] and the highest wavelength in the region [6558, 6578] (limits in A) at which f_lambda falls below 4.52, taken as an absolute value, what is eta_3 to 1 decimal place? 65.0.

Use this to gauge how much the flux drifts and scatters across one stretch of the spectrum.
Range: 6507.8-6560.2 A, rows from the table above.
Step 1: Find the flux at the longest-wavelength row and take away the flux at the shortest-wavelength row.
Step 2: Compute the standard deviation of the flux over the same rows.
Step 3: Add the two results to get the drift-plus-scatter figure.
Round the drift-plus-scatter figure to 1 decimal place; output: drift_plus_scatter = 1.0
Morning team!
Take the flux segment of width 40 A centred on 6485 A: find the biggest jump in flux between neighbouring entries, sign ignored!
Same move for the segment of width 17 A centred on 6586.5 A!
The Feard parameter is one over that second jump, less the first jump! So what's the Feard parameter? 1.1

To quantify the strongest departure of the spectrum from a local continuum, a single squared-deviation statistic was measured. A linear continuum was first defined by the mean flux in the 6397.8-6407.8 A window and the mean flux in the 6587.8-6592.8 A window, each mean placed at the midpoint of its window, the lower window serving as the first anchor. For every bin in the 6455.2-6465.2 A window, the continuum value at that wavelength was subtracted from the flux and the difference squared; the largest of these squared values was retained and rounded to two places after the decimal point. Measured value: 0.75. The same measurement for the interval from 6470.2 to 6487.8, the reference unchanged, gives 0.19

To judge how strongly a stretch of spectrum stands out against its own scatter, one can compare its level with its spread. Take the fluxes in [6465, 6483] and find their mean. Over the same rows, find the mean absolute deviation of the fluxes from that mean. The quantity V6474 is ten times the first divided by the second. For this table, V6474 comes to 203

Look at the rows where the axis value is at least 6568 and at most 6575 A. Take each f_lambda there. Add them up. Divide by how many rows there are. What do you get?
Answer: 4.63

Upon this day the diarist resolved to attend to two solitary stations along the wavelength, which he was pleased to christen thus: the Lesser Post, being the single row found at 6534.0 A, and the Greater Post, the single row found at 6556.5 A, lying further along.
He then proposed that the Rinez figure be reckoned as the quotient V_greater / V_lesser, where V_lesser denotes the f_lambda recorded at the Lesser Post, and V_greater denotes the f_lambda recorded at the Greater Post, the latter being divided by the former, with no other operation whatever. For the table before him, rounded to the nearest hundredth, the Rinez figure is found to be 0.93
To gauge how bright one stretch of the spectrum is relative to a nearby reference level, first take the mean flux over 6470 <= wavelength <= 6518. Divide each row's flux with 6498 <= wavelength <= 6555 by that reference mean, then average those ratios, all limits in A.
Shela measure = 1.03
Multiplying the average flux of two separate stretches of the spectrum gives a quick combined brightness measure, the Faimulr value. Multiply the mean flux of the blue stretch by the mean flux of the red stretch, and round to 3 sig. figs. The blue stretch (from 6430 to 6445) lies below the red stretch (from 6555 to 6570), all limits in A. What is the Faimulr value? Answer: 21.6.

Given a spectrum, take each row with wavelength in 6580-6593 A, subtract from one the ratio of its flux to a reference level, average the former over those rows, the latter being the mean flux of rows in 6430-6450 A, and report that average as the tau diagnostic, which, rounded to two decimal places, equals -0.04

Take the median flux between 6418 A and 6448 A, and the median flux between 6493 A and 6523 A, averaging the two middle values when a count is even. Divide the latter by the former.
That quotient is 1.00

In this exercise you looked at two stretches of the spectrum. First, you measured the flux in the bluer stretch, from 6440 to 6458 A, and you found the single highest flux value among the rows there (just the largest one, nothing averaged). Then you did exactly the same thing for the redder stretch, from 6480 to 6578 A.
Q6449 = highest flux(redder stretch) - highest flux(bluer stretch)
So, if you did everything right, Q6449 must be 0.5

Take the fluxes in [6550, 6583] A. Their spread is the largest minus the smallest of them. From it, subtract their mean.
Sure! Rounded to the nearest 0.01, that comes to -4.01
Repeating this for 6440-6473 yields -3.36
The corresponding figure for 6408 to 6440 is -3.89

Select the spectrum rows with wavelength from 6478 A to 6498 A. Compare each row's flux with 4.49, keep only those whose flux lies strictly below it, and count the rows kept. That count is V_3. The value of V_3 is 2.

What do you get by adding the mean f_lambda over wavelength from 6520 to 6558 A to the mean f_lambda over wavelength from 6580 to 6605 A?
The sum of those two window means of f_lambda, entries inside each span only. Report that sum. 9.31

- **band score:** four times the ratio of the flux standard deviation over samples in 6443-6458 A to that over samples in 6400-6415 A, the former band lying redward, 3.8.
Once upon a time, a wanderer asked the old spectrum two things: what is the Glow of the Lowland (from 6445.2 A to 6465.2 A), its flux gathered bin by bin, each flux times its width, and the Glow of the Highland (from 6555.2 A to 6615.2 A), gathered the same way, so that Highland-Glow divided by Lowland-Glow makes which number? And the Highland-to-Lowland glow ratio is 3.3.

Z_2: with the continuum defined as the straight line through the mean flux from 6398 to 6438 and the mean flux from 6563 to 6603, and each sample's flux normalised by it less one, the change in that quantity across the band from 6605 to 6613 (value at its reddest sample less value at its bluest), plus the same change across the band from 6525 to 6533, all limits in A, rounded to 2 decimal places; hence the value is 0.10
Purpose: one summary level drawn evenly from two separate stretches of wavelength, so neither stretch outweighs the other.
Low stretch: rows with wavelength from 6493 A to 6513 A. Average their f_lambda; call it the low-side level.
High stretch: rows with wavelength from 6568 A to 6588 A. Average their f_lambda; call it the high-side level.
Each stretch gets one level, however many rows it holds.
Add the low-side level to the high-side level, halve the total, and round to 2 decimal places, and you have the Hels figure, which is 4.58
